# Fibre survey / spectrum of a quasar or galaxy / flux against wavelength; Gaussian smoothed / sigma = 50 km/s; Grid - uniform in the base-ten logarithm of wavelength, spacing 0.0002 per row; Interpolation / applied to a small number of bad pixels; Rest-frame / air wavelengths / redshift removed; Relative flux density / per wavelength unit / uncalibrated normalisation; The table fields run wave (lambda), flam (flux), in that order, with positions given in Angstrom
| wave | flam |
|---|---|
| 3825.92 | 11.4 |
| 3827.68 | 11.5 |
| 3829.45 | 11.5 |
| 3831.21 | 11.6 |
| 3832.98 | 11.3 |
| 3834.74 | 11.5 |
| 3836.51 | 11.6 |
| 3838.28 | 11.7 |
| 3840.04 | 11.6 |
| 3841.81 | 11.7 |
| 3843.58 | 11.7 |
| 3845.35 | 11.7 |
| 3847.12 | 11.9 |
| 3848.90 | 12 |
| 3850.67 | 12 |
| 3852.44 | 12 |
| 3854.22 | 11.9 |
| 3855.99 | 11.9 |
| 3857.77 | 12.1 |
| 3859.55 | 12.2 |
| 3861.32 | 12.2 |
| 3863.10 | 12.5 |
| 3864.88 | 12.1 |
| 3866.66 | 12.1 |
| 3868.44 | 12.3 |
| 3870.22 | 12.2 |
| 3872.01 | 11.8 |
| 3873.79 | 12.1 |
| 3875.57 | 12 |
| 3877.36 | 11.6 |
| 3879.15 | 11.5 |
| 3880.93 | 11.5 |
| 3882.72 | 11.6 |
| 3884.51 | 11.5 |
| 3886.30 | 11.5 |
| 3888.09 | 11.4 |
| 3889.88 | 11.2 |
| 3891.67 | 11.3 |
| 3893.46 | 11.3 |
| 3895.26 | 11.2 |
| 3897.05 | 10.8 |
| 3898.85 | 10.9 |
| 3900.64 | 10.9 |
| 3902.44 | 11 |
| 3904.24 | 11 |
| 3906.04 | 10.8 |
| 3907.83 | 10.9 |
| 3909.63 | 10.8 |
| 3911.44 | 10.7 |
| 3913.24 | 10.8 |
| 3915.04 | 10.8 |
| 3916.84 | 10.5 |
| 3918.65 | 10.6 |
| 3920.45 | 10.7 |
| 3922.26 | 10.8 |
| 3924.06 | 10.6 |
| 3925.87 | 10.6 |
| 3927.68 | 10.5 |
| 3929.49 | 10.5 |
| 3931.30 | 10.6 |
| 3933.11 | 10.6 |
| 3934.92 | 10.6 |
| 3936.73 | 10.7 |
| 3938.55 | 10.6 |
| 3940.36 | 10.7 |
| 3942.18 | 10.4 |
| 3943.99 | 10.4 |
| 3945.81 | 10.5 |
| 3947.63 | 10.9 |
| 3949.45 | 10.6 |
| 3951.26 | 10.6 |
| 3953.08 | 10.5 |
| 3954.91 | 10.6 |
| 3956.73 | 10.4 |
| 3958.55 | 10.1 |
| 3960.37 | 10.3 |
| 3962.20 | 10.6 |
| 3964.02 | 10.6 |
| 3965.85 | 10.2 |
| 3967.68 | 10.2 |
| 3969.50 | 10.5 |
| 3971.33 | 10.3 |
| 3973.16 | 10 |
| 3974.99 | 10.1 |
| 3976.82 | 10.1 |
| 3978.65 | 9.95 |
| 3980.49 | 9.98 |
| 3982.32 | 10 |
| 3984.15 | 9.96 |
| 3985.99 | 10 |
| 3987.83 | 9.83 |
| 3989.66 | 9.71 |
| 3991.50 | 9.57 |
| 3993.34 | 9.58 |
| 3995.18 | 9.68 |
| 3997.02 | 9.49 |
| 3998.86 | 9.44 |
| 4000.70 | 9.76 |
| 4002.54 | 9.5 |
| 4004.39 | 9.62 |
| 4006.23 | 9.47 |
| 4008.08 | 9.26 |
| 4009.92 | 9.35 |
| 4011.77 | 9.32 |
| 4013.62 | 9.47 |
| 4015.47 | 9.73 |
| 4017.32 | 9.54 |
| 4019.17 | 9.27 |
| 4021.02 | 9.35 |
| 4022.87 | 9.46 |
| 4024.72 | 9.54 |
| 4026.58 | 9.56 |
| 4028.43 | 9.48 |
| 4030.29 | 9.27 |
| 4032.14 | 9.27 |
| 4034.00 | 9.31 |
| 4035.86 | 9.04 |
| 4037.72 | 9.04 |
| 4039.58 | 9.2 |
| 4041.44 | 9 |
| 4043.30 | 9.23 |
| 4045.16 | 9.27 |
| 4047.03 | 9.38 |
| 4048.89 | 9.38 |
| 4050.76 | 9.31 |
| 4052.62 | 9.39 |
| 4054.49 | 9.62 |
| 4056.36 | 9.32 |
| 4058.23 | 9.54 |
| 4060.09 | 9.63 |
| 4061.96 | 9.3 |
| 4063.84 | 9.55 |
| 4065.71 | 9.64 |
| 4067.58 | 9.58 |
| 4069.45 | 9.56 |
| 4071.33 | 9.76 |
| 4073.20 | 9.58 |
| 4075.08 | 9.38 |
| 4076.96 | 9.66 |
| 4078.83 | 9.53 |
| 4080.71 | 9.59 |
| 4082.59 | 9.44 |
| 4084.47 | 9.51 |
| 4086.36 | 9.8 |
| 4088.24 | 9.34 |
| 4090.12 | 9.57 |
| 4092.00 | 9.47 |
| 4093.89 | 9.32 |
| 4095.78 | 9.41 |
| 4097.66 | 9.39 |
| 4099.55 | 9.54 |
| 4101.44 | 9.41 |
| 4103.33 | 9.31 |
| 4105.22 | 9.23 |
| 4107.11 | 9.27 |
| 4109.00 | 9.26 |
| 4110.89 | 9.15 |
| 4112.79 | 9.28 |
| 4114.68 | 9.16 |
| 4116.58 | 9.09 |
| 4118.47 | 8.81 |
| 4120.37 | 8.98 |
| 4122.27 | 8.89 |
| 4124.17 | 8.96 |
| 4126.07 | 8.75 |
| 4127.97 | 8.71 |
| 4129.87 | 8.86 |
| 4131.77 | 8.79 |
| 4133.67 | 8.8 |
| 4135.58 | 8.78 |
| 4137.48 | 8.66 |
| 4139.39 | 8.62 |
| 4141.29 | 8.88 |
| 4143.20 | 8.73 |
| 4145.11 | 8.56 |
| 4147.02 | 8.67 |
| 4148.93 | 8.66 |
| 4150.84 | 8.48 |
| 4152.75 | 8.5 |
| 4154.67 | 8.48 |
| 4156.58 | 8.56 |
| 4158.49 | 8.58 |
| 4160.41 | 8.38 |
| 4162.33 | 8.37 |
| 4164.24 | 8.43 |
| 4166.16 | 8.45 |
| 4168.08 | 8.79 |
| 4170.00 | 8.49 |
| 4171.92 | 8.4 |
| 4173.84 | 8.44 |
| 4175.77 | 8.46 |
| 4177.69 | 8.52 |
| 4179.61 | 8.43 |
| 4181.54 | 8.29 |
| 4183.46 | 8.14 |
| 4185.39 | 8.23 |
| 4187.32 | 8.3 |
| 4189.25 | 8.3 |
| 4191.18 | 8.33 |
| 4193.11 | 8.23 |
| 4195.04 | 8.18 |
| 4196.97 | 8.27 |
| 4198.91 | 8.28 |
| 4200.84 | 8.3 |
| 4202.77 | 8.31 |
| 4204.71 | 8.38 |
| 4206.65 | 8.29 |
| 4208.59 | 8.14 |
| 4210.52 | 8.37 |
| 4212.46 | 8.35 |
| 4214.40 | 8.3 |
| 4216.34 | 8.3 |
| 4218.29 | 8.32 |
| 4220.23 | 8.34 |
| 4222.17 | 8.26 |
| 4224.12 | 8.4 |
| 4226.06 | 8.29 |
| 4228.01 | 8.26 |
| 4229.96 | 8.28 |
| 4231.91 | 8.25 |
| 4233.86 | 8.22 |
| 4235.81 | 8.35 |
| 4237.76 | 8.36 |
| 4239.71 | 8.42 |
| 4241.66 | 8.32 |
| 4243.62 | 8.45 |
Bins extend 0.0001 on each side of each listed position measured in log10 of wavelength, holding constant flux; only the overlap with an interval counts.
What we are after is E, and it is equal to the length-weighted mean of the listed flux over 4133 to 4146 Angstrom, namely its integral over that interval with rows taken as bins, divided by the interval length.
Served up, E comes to 8.7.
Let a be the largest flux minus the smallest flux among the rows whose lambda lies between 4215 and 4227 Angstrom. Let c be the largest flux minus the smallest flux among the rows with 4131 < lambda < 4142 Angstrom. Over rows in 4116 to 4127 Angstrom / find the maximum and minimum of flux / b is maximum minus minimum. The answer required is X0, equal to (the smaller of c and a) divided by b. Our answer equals 0.41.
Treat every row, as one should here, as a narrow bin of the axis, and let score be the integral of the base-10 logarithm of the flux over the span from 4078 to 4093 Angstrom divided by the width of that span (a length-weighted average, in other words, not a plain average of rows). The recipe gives 0.979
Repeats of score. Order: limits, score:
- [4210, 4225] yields 0.920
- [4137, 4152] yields 0.937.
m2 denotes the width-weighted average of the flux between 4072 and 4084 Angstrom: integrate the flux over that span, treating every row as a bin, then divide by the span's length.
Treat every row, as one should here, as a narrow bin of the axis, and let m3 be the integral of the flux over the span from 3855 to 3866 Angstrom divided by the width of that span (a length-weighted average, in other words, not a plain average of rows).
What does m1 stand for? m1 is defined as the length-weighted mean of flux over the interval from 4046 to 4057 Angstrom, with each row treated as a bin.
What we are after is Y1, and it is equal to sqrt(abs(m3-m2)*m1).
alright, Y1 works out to 4.97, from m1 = 9.4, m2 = 9.5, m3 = 12.2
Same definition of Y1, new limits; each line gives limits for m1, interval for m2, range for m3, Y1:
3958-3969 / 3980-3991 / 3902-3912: 3.15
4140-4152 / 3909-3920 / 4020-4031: 3.29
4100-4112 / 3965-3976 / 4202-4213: 4.22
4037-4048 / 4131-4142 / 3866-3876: 5.54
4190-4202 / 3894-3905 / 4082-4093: 3.46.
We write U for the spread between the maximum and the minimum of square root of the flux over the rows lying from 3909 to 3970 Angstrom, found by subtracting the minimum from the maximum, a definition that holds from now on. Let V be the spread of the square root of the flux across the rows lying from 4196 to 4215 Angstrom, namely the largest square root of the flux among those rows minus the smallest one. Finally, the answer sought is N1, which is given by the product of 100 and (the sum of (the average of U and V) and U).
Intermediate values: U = 0.12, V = 0.04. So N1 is 21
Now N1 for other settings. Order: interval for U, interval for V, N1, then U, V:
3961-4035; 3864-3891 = 40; 0.21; 0.16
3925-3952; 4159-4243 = 17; 0.08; 0.11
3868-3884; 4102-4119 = 22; 0.12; 0.08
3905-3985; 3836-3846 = 23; 0.15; 0.01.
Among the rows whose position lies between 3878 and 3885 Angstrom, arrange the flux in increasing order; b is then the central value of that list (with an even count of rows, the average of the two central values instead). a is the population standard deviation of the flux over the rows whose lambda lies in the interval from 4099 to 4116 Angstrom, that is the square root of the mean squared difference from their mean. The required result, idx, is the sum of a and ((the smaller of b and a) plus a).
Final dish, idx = 0.34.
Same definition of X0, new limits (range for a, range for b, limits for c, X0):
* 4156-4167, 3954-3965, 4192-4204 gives 0.26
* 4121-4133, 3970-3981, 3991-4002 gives 0.71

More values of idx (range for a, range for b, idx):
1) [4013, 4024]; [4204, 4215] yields 0.44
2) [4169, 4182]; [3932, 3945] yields 0.21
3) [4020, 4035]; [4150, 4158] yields 0.33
